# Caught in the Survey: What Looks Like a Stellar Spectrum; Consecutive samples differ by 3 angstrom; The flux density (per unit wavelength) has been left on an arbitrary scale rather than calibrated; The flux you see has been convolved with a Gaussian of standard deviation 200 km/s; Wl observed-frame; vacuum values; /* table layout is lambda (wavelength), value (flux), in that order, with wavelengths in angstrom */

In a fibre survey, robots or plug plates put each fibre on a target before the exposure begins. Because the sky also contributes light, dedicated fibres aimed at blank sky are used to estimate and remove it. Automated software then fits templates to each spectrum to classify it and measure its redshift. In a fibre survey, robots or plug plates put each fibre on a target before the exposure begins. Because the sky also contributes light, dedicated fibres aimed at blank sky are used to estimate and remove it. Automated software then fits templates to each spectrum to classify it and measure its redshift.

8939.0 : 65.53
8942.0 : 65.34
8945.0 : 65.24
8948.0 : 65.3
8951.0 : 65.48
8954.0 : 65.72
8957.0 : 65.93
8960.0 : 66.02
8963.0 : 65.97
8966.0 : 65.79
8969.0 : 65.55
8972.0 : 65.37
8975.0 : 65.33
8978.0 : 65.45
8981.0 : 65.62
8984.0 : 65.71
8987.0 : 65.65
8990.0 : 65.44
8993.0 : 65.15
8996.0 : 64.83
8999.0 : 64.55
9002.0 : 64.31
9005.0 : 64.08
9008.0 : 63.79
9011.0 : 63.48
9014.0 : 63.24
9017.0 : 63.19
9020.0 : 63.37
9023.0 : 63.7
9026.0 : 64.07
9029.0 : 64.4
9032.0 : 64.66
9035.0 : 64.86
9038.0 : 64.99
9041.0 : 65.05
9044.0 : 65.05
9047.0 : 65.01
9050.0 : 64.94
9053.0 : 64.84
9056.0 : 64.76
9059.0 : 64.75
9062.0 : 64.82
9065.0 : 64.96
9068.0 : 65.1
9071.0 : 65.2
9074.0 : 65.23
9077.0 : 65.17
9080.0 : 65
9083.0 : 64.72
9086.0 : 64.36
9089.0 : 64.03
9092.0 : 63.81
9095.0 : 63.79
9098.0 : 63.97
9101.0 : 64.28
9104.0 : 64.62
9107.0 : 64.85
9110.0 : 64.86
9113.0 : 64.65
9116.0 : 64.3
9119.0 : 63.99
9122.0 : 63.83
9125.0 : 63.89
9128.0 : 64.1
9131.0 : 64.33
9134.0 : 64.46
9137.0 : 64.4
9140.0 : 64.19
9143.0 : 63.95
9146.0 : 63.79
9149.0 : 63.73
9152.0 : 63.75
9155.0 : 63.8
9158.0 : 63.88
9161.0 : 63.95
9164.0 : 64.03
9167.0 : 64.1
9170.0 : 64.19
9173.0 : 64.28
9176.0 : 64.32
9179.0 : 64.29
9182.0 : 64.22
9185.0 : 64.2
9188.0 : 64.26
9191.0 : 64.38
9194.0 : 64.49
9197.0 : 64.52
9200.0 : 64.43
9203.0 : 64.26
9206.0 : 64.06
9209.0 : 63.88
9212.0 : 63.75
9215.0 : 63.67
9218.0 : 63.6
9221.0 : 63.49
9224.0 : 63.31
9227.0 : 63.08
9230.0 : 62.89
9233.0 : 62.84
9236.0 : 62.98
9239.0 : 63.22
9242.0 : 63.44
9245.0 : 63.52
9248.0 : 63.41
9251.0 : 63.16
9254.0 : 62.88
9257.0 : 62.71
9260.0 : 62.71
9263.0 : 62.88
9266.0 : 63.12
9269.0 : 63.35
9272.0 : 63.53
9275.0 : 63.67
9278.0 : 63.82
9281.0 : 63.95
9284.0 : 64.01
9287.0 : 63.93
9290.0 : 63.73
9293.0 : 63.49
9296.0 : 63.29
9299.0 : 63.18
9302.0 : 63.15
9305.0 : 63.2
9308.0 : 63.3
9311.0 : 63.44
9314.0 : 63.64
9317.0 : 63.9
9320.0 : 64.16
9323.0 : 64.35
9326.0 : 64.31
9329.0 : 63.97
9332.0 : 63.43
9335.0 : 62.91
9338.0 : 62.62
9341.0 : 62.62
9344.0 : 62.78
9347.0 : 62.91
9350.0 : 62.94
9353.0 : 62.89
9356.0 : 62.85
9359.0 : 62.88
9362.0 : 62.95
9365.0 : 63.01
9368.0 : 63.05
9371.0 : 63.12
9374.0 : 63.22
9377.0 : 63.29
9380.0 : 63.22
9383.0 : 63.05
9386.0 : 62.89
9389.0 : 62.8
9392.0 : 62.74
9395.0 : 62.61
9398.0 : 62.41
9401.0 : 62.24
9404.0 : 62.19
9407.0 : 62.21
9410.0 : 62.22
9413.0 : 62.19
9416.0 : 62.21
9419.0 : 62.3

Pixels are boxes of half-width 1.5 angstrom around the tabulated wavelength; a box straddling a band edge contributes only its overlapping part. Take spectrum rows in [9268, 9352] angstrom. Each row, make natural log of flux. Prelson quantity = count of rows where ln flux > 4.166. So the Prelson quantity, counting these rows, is 0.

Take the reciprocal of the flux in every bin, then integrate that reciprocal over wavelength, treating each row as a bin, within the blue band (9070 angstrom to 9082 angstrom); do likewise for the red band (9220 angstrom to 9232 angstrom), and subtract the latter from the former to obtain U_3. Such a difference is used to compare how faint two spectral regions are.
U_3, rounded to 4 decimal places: -0.0057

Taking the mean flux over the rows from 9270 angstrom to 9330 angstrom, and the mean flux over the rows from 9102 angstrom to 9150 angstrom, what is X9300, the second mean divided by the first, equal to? 1.01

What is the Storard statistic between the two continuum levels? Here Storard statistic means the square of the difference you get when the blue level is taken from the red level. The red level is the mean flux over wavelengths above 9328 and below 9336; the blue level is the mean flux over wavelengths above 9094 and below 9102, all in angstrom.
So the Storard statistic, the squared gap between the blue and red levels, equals 0.33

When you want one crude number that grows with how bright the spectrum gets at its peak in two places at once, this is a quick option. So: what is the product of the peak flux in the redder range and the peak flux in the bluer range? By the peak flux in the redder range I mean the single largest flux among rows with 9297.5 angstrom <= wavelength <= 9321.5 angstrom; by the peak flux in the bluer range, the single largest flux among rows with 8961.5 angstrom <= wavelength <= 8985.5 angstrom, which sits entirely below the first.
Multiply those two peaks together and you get 4233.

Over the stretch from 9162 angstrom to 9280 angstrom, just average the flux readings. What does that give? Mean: 63.7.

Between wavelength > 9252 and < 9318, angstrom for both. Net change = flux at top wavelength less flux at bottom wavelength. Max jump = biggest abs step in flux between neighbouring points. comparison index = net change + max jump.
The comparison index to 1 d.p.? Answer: 1.3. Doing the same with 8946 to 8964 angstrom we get 0.9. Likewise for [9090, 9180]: 0.8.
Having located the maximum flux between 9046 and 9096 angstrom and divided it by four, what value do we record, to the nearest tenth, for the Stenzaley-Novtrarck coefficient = 16.3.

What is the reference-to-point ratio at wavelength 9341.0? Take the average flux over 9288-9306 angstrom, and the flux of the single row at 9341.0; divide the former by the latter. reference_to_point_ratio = 1.01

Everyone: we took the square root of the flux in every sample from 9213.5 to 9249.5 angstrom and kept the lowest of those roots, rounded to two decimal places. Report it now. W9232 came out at 7.93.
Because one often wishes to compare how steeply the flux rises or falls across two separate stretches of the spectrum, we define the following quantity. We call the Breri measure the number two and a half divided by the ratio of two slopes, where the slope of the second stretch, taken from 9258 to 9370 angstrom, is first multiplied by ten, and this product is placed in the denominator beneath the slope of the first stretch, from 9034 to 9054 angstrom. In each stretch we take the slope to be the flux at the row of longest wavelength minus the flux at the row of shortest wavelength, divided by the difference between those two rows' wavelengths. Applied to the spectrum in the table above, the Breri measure -71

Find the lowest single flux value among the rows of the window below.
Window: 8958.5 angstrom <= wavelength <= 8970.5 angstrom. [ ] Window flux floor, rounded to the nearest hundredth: 65.55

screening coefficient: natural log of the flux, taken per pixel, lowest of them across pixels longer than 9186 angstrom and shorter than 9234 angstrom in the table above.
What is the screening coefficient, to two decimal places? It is 4.14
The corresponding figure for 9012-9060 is 4.15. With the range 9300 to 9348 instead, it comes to 4.14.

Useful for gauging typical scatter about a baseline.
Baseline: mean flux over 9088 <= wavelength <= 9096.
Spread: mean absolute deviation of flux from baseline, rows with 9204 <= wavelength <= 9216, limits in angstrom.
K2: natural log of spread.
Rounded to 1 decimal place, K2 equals -2.0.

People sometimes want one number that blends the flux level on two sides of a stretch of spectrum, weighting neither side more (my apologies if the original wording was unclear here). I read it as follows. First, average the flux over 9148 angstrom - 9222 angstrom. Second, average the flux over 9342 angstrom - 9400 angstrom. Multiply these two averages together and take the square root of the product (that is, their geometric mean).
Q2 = 63.5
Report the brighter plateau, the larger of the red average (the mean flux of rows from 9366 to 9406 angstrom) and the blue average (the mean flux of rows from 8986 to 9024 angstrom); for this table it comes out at 64.2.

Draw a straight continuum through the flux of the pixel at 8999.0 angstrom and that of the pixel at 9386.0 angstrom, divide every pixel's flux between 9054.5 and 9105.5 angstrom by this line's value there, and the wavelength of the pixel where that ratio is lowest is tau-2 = 9095.0 angstrom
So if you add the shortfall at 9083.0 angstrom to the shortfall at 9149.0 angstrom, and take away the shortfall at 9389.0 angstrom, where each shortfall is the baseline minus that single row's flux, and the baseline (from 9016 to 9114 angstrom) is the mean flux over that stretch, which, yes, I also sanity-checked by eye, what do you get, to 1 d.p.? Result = -1.1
